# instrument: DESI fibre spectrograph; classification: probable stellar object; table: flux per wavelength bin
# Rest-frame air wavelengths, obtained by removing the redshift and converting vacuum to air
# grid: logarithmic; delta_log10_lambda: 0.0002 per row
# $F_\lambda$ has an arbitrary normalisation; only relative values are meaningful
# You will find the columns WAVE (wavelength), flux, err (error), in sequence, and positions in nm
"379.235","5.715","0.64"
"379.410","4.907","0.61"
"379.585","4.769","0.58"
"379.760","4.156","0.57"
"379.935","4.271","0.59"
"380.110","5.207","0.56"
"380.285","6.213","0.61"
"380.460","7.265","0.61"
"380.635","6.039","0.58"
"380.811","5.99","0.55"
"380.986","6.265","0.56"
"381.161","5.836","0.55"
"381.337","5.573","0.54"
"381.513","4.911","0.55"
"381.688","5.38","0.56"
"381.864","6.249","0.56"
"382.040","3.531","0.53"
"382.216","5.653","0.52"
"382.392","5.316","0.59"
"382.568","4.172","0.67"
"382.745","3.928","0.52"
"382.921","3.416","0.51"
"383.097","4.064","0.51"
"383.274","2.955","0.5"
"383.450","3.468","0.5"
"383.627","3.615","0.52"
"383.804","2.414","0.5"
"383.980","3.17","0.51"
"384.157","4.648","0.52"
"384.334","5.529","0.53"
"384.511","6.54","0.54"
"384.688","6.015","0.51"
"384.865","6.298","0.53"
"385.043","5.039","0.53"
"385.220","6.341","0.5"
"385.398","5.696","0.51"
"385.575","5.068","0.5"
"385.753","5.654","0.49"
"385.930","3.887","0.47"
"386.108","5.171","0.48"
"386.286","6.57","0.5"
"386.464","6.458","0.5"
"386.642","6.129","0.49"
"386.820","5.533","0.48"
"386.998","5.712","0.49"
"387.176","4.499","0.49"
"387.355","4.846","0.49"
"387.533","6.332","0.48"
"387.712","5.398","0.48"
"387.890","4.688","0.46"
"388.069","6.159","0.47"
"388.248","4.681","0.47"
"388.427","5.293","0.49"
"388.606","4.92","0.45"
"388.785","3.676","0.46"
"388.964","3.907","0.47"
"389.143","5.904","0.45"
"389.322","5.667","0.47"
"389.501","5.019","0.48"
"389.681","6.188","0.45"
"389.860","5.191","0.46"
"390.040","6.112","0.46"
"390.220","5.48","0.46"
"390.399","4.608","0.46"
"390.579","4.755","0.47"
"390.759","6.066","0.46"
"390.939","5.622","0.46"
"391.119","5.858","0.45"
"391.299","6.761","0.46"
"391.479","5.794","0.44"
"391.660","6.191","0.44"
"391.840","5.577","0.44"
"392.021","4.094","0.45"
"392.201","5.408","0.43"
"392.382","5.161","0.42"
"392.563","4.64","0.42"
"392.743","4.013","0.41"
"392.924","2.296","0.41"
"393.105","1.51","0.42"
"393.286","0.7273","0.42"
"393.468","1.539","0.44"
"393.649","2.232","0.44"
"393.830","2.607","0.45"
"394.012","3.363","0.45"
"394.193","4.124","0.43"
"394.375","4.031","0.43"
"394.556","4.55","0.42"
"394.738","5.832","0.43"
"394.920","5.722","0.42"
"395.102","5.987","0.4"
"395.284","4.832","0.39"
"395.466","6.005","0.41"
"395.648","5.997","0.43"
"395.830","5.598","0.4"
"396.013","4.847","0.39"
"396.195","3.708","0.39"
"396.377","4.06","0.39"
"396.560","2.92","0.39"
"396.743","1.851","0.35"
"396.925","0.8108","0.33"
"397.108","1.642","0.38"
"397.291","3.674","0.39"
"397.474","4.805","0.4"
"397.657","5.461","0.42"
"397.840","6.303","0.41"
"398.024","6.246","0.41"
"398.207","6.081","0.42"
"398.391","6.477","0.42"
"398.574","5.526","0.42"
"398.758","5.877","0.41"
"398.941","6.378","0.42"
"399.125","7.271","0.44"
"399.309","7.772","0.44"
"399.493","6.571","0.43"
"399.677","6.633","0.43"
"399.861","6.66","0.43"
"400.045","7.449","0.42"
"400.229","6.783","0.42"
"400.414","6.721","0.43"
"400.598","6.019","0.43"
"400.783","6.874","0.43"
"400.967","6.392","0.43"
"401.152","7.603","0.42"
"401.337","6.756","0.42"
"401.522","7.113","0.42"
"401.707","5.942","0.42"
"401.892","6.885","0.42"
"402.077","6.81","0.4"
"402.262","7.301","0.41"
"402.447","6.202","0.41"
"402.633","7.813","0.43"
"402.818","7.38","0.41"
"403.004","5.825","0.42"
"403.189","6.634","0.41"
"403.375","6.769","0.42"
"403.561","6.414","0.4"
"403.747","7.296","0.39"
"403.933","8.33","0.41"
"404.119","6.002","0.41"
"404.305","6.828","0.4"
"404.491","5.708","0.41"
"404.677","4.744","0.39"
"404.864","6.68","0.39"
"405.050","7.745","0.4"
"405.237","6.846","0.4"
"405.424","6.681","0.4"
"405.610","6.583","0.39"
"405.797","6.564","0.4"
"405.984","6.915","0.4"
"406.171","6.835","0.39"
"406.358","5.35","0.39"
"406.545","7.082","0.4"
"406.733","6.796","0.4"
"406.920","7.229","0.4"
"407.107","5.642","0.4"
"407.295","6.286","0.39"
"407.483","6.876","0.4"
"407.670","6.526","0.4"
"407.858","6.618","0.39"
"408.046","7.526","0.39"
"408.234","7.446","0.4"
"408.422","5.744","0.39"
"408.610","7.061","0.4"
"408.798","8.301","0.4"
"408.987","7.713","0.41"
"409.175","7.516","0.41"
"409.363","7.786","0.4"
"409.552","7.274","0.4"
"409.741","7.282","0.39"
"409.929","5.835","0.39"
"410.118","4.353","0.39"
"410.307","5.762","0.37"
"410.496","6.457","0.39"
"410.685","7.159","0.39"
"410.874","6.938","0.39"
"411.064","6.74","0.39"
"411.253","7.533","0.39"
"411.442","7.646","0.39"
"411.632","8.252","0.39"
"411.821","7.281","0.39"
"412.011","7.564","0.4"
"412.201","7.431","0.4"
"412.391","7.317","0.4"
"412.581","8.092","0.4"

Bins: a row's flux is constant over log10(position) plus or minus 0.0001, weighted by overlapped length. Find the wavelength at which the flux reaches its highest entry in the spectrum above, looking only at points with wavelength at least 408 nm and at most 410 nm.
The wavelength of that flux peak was 408.798 nm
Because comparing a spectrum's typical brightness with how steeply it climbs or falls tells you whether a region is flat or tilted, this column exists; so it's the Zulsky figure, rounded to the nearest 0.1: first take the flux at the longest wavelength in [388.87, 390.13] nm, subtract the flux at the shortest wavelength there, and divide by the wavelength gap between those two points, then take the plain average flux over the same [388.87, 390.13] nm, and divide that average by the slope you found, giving 2.6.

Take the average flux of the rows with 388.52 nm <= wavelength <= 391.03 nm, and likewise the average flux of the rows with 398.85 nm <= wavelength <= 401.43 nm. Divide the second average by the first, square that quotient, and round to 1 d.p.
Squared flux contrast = 1.7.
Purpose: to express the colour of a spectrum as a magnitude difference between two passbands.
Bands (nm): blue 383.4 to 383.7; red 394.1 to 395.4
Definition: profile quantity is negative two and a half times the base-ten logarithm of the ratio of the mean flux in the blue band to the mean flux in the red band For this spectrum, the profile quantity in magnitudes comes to 0.38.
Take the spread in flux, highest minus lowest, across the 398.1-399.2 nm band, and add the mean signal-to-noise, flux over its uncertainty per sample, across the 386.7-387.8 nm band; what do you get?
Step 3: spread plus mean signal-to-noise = 13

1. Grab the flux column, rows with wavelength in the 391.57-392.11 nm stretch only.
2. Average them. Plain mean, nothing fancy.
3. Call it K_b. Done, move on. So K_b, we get 5.3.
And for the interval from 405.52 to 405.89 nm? 6.6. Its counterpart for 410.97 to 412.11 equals 7.5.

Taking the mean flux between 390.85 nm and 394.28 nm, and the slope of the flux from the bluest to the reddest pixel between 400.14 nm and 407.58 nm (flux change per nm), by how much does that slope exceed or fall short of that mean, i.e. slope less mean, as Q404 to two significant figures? -4.1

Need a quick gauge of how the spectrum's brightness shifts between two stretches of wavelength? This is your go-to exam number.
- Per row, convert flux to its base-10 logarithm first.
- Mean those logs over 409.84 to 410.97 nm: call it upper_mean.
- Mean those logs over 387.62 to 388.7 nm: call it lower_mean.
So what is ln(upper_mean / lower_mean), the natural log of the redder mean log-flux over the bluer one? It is 0.09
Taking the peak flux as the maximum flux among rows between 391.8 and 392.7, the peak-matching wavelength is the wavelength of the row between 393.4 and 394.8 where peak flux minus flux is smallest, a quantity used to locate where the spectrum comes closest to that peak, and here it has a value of 394.738 nm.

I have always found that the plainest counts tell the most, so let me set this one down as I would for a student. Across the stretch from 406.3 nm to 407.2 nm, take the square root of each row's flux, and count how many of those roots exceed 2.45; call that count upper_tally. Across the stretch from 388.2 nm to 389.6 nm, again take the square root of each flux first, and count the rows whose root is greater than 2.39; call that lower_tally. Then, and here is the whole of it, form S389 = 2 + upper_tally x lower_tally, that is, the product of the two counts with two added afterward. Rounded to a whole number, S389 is 5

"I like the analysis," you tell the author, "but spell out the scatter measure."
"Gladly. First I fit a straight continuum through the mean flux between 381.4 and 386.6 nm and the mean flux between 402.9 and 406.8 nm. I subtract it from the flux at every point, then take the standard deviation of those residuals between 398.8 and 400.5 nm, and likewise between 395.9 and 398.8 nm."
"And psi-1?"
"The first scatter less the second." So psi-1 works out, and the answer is -1.3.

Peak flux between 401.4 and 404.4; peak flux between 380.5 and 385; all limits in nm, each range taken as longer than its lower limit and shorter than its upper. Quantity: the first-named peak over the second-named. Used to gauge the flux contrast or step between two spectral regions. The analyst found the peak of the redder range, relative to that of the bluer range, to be 1.3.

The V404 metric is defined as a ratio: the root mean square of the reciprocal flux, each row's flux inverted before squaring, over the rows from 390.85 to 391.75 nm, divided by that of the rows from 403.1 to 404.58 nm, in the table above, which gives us 1.10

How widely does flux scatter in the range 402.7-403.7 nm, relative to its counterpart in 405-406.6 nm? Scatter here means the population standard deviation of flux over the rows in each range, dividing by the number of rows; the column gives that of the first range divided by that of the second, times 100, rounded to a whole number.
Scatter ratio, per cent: 85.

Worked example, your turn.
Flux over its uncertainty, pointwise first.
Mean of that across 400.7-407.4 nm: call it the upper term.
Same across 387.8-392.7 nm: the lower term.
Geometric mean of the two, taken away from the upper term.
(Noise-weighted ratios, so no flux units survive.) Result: 2.6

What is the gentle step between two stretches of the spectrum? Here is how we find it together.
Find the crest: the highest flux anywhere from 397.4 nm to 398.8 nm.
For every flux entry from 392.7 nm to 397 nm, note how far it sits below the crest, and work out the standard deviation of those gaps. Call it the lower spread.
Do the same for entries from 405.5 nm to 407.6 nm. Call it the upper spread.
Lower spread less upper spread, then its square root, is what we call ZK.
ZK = 1.06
